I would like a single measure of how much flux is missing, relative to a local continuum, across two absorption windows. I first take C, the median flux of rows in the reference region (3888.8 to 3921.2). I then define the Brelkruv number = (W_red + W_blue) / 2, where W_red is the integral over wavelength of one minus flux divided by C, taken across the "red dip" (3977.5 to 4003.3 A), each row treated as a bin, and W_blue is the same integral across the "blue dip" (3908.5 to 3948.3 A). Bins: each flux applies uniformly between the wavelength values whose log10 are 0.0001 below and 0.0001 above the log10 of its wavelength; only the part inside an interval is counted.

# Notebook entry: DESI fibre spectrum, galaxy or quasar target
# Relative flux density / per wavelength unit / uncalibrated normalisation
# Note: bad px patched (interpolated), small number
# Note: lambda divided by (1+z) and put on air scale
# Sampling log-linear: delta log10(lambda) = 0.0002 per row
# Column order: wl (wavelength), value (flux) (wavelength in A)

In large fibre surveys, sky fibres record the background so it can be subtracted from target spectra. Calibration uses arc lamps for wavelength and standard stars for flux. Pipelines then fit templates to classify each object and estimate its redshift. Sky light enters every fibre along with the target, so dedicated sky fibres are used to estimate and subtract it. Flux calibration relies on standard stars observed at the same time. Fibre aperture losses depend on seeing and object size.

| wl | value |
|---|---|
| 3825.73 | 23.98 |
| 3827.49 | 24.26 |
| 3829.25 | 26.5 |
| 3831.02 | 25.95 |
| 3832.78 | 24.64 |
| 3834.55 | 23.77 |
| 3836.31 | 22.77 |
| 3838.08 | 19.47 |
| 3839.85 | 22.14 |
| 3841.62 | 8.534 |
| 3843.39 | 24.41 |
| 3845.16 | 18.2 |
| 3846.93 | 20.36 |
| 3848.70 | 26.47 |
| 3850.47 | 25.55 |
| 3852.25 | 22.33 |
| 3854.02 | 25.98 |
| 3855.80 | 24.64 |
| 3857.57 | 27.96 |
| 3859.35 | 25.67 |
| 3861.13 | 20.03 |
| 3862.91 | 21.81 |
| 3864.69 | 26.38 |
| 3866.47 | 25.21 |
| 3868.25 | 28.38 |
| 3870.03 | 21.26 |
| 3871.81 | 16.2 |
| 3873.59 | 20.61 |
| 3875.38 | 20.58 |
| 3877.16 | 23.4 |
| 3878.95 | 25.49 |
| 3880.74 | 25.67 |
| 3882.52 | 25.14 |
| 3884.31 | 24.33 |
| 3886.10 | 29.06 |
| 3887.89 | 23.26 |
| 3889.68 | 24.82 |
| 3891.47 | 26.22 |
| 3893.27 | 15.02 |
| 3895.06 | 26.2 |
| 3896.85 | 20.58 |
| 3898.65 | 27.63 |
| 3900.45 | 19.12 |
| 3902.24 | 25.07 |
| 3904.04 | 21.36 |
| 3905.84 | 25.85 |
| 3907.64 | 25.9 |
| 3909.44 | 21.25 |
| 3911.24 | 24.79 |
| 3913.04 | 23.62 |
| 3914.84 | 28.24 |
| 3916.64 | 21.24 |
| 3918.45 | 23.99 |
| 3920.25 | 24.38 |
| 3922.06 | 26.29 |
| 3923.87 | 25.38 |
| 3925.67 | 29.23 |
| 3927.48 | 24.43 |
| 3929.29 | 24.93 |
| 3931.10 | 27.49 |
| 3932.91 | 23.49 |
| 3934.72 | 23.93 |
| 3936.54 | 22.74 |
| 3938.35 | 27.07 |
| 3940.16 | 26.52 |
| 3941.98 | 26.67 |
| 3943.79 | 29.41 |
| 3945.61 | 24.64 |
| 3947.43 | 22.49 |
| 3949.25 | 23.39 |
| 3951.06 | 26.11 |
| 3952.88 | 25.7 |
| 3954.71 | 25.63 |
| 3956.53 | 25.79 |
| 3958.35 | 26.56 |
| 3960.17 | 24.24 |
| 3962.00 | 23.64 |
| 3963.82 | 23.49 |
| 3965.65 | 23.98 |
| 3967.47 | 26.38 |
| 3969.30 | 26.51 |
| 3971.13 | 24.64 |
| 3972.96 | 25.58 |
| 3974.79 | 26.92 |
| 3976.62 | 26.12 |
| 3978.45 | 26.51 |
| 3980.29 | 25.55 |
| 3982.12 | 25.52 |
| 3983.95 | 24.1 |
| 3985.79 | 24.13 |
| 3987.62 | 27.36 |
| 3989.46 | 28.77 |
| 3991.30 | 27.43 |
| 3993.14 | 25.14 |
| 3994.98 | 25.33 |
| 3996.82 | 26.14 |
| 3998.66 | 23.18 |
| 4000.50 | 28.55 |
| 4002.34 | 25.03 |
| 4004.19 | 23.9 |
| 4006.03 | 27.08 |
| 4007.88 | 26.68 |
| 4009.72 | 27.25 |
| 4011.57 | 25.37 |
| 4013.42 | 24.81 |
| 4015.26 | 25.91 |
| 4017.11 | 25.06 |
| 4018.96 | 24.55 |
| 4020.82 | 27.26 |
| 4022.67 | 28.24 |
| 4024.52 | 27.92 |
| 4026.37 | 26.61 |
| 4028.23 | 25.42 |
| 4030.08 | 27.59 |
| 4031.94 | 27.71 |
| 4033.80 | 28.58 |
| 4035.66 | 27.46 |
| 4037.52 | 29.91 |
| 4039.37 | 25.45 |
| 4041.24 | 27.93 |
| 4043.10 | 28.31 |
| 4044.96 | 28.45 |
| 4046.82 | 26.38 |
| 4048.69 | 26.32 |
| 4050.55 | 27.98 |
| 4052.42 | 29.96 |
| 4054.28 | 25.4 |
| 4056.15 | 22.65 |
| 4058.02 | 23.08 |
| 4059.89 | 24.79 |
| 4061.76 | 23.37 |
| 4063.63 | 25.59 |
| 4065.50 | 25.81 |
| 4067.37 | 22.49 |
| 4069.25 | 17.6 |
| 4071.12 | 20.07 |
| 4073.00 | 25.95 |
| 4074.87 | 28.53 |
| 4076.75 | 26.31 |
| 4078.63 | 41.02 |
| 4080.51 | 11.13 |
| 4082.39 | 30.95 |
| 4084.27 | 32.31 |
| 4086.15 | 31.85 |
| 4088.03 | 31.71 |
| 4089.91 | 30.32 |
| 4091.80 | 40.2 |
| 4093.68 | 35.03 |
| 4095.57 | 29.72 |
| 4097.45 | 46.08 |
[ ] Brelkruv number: -1.1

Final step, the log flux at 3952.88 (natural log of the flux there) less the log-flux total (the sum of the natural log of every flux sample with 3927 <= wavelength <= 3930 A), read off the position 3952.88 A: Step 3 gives -3.17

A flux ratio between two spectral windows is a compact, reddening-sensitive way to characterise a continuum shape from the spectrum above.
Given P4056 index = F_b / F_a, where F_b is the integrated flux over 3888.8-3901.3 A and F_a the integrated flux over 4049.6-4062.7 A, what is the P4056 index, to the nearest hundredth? 0.86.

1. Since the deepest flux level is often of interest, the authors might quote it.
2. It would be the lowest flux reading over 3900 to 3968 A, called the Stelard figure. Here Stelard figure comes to 19.12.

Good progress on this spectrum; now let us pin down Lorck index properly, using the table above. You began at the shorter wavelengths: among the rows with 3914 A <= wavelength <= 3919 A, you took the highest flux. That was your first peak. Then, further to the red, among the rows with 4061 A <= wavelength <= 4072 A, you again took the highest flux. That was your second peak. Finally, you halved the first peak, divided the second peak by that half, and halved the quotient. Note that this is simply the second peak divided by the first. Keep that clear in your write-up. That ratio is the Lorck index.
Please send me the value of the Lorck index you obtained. 0.91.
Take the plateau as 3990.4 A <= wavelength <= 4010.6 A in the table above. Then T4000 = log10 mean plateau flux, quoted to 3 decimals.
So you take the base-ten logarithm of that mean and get 1.415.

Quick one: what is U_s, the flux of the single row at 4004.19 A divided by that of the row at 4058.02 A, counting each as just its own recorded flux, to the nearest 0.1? 1.0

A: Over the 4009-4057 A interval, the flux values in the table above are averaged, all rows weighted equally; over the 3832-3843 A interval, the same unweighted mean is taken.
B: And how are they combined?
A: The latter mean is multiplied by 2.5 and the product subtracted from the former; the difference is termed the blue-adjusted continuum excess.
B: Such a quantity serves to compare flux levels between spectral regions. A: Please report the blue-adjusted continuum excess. -24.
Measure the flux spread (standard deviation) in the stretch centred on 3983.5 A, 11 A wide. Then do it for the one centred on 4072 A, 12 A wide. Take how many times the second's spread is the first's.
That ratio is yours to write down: 3.2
